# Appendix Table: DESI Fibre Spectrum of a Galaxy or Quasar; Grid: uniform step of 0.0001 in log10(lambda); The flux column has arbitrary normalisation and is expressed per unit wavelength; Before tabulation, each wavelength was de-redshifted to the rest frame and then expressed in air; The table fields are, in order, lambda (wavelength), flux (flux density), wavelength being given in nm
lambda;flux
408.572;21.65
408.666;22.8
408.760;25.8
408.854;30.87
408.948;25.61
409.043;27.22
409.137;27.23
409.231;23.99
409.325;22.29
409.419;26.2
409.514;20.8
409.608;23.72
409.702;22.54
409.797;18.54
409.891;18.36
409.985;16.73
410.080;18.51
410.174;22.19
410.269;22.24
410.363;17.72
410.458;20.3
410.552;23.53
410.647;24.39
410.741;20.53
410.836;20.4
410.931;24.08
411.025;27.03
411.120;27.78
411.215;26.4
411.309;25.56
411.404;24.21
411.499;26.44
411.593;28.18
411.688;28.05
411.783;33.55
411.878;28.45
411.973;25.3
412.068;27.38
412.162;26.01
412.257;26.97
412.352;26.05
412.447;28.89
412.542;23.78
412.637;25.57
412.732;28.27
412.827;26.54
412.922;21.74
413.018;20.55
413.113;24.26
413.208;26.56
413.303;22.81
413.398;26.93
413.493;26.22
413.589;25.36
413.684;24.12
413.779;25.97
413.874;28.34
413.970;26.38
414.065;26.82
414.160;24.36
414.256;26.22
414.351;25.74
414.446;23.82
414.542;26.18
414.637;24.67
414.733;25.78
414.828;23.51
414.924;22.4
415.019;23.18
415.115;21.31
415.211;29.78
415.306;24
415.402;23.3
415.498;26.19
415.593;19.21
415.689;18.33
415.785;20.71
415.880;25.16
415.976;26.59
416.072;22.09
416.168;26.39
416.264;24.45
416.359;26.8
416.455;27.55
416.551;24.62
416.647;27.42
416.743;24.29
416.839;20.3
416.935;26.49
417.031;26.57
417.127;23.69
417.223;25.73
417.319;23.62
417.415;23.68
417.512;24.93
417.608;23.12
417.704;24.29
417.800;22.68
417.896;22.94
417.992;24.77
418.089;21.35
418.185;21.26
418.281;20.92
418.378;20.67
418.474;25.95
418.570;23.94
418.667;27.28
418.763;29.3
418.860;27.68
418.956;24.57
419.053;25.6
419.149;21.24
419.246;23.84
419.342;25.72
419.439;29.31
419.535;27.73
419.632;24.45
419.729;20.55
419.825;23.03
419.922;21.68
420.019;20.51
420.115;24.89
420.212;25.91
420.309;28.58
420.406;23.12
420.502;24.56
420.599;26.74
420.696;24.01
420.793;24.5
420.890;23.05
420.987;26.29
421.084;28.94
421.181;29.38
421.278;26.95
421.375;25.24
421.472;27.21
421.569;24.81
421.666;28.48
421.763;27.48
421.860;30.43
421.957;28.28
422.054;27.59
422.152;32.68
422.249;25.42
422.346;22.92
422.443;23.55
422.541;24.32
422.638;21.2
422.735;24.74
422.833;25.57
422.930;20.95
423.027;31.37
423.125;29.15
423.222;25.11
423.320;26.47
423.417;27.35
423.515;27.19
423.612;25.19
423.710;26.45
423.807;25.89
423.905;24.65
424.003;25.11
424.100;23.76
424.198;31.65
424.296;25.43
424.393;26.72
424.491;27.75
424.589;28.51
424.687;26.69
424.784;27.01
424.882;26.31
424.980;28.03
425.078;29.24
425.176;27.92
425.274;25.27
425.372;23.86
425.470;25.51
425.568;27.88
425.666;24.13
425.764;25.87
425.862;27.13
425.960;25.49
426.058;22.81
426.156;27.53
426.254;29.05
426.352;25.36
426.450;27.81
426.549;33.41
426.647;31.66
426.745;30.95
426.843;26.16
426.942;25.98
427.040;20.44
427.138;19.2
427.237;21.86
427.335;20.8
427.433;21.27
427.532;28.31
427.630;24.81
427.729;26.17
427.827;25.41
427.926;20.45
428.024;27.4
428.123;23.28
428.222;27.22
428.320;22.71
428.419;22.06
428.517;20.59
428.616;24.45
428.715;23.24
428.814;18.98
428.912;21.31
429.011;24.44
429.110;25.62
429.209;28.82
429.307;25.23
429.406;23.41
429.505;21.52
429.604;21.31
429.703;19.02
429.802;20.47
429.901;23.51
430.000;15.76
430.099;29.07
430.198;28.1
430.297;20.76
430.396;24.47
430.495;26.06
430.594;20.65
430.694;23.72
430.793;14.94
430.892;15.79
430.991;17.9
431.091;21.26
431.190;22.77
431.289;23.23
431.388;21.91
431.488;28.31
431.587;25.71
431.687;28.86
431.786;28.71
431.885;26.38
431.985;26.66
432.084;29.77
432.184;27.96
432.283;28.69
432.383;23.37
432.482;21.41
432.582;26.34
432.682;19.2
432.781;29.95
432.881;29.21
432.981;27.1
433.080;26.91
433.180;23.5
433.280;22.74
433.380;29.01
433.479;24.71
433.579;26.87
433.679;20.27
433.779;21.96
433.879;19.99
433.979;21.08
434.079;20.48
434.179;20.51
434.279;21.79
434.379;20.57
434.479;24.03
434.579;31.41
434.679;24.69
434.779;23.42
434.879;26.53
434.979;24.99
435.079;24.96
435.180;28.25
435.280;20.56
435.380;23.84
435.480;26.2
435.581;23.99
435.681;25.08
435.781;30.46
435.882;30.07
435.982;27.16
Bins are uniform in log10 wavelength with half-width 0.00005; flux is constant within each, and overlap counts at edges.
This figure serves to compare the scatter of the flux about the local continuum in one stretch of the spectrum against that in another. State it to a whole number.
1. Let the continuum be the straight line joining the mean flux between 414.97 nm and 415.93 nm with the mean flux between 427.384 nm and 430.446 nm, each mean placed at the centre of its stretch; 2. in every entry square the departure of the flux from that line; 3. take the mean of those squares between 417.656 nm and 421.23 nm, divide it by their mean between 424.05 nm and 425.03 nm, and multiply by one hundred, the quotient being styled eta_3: 49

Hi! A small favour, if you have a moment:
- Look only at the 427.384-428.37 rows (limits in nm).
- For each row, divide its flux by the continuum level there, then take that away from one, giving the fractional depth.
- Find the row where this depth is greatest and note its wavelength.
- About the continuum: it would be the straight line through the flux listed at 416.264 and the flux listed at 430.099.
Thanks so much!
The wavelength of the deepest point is 427.926 nm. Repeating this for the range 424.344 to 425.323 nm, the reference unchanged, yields 425.274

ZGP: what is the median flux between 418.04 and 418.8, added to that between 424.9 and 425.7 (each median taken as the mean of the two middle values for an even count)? 49.3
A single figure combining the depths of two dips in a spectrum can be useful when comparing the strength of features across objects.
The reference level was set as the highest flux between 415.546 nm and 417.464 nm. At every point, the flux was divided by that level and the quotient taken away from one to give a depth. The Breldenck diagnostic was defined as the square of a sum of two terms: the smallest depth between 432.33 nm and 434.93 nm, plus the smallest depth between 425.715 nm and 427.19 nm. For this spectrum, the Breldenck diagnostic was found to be 0.124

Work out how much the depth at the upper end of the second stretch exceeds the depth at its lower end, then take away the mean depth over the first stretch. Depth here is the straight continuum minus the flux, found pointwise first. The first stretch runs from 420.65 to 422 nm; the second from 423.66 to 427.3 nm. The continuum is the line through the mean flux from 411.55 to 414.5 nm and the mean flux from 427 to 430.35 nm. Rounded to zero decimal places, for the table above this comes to 6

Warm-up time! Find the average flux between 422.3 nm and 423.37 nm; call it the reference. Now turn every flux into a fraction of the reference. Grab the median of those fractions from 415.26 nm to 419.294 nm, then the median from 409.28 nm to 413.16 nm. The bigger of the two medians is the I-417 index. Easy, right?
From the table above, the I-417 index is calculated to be 0.970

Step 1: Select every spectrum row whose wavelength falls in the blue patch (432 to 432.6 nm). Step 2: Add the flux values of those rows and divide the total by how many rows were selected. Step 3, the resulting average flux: 26.3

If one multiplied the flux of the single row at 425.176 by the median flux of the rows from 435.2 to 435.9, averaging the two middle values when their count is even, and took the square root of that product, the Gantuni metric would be 26.5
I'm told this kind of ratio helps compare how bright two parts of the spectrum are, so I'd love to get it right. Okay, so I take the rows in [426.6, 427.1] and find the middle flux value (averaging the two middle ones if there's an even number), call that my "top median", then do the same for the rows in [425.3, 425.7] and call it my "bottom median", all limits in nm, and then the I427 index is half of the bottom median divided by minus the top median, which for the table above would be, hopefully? -0.474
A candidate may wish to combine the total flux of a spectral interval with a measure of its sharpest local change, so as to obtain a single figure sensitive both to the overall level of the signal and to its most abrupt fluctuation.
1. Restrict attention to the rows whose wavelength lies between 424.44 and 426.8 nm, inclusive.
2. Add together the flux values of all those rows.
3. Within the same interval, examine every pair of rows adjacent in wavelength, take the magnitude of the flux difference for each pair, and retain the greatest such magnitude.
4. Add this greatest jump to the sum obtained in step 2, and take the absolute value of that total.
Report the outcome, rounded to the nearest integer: 661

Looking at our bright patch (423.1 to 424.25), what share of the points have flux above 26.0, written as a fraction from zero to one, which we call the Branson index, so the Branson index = 0.50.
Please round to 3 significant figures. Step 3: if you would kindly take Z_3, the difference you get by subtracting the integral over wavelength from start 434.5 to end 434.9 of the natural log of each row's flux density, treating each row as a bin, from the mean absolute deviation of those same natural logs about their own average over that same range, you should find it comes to -1.22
